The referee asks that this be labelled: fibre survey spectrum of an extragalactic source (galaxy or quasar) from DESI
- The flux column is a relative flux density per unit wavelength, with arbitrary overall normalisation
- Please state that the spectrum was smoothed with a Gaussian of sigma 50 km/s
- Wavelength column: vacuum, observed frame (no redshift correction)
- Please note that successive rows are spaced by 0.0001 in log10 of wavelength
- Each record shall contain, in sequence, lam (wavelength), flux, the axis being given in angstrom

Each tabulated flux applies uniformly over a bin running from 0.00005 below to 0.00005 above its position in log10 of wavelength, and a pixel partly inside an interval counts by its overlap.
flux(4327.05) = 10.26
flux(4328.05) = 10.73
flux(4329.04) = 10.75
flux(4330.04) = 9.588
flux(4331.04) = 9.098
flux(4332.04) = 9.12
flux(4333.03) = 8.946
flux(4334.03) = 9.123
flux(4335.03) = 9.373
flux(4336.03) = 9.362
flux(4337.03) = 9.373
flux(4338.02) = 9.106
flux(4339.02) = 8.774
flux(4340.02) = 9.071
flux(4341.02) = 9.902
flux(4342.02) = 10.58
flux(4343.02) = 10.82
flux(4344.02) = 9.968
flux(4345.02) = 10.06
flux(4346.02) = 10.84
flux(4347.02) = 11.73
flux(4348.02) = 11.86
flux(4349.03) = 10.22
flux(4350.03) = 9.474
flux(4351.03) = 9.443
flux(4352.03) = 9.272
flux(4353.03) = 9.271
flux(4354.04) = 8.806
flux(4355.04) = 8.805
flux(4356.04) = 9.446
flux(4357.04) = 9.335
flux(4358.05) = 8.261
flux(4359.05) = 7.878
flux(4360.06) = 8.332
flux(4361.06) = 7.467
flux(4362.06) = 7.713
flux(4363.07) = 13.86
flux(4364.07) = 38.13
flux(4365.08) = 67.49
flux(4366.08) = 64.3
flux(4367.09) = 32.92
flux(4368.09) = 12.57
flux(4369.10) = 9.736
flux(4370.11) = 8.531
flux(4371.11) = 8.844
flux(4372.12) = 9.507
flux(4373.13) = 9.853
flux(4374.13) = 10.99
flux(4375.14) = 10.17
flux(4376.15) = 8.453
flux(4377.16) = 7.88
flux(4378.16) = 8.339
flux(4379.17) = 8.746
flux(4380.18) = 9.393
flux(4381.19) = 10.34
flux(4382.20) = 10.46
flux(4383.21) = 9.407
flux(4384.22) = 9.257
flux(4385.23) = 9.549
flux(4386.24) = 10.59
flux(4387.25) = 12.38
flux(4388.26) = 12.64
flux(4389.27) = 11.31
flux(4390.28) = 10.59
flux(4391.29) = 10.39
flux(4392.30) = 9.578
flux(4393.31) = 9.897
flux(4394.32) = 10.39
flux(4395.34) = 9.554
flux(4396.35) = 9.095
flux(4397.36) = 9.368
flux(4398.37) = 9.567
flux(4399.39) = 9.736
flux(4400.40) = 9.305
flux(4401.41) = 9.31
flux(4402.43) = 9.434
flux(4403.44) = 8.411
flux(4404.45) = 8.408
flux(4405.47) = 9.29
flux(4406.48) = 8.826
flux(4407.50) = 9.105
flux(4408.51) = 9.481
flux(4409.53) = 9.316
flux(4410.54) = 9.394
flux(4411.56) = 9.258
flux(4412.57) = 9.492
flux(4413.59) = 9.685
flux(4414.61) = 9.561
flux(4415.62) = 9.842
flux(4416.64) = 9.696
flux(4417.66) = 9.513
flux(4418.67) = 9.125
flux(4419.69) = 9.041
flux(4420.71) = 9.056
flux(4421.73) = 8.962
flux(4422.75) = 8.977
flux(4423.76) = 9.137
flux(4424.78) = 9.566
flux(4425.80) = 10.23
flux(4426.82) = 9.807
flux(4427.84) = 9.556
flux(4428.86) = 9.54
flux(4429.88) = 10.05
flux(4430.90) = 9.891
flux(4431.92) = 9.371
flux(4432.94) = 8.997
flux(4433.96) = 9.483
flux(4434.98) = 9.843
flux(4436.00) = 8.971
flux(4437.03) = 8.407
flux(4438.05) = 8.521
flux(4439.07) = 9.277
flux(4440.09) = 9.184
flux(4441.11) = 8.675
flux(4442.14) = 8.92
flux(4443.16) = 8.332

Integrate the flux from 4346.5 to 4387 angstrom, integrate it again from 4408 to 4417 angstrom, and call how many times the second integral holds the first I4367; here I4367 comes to 0.2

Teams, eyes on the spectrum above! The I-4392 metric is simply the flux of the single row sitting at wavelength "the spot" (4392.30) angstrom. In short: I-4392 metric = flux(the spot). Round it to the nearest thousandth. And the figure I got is 9.578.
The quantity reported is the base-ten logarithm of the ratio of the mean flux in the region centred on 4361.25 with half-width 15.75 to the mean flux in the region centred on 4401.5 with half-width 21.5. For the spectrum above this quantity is 0.19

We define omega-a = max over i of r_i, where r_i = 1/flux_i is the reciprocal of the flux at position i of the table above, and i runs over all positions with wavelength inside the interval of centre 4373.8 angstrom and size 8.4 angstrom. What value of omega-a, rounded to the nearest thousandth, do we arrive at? 0.127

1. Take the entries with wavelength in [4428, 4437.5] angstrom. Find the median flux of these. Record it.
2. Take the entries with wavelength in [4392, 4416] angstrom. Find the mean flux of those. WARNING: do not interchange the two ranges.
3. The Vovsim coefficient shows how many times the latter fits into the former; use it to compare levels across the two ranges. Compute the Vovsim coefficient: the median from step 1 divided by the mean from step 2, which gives 1.01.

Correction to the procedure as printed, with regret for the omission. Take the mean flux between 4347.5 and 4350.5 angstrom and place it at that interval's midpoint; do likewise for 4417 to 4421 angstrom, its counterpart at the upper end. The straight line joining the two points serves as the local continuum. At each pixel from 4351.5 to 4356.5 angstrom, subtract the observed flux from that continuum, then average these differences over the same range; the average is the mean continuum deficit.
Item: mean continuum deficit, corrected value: 1.3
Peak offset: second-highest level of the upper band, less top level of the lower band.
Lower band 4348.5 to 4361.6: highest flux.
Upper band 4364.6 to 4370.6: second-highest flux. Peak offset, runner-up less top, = 54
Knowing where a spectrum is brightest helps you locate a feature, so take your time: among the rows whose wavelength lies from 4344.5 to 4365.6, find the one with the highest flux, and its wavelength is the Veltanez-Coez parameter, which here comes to 4365.08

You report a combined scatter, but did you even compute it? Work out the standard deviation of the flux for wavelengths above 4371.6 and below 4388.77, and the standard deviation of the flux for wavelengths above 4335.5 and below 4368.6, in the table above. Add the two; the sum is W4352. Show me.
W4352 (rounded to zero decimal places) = 16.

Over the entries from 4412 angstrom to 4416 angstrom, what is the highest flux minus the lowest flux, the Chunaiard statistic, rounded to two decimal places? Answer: 0.35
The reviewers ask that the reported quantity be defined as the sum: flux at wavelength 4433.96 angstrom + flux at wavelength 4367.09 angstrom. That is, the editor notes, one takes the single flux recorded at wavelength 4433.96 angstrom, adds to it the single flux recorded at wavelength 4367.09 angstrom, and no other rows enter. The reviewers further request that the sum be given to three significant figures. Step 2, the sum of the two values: 42.4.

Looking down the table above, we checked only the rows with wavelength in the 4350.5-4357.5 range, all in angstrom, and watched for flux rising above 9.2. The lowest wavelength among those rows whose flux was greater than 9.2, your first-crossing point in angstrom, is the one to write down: 4351.03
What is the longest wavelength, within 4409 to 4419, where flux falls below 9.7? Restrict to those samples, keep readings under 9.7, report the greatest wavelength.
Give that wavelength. 4418.67 angstrom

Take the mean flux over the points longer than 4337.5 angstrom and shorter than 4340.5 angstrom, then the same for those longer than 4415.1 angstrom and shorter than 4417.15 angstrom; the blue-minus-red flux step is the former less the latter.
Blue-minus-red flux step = -0.8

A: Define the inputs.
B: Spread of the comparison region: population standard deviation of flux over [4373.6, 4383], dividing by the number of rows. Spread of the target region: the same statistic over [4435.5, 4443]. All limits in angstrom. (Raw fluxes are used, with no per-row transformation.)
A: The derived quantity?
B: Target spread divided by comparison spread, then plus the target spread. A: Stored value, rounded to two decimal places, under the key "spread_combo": 0.59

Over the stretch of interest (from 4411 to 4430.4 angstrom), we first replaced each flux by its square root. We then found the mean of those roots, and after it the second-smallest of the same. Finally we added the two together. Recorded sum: 6.07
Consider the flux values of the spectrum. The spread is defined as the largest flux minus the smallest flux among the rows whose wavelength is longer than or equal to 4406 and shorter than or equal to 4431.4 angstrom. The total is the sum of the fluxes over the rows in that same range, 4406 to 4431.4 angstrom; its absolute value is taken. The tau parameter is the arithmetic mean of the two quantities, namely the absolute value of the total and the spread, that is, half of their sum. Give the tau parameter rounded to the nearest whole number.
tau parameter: 119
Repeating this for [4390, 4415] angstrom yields 119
